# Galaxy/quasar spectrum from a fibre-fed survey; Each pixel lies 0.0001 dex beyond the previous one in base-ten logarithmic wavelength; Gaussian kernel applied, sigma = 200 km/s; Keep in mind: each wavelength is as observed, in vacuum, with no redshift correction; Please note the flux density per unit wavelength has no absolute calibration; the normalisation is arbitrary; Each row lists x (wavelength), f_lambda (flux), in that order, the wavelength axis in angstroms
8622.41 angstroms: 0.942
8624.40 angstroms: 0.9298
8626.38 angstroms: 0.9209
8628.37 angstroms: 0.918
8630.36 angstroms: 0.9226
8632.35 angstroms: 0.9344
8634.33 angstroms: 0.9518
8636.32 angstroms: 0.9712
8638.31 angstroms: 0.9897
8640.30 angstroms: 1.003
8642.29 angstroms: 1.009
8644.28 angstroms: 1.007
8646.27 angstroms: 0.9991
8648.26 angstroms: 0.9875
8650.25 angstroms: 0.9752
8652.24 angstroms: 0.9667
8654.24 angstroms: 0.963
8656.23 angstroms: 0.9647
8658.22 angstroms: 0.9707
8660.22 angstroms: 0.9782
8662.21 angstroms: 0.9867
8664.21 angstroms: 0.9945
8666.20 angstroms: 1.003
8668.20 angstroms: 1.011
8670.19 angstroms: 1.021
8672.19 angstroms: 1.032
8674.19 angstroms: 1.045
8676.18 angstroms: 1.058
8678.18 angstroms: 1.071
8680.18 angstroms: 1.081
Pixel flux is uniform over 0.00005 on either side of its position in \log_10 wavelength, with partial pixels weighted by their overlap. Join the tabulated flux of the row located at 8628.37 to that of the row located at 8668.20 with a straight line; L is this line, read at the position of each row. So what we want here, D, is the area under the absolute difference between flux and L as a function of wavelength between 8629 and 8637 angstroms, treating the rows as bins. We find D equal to 0.11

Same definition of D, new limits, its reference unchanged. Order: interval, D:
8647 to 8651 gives 0.07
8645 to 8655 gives 0.19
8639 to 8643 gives 0.23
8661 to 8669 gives 0.04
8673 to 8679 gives 0.17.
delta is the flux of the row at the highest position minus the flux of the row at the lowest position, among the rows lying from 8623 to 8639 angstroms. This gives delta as 0.060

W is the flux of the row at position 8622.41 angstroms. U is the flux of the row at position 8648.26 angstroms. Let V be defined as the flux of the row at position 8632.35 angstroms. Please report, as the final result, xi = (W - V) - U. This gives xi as -0.98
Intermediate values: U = 0.9875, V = 0.9344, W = 0.942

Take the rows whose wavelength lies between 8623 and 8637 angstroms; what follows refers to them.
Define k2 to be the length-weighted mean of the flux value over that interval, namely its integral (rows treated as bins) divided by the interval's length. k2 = 0.93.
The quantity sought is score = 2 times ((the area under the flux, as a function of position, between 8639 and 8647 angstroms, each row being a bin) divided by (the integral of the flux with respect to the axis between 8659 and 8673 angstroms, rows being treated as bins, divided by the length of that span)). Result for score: 16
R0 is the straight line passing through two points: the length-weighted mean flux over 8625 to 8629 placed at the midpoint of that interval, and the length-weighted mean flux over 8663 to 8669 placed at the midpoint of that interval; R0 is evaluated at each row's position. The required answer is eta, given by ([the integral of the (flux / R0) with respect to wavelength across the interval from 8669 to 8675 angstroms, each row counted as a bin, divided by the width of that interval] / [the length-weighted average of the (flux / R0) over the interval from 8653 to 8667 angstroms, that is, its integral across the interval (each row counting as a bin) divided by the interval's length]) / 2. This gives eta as 0.51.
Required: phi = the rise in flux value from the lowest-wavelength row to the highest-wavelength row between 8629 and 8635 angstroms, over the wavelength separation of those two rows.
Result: 0.007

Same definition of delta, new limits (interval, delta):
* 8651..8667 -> 0.036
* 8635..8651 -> 0.004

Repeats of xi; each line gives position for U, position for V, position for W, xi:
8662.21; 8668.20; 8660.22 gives -1.02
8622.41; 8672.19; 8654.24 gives -1.01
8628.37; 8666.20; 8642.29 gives -0.91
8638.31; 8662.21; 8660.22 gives -1.00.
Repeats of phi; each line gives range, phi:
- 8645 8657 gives -0.003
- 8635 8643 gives 0.006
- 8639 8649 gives -0.002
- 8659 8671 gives 0.004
